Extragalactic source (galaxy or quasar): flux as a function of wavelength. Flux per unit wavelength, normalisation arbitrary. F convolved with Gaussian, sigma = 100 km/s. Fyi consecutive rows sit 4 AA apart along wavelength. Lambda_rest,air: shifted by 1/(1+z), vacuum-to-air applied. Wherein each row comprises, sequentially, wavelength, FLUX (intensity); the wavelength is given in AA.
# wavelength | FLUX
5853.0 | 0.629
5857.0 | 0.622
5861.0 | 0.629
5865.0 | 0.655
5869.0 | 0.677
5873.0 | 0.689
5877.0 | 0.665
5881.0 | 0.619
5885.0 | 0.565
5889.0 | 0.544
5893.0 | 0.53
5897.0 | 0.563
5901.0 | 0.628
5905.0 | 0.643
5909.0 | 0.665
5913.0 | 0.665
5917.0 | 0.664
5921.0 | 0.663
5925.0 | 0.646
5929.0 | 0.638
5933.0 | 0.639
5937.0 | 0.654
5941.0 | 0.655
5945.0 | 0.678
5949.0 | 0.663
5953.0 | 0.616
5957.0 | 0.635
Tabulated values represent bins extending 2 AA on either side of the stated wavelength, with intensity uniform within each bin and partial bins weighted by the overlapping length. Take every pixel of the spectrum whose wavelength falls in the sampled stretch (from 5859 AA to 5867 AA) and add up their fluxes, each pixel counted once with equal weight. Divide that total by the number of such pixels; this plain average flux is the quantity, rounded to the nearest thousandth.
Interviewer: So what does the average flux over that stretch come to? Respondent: 0.642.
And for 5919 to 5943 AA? 0.649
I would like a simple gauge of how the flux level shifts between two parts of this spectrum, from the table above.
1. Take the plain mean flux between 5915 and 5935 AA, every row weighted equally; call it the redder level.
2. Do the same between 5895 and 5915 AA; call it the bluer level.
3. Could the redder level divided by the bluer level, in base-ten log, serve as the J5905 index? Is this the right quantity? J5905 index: 0.012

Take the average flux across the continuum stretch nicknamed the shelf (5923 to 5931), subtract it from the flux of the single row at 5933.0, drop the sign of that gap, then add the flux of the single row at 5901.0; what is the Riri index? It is 0.631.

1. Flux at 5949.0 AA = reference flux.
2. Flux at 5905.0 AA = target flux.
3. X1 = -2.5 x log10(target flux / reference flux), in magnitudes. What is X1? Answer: 0.033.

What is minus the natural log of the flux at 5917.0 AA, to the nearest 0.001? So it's 0.409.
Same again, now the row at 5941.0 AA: 0.423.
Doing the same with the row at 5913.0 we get 0.408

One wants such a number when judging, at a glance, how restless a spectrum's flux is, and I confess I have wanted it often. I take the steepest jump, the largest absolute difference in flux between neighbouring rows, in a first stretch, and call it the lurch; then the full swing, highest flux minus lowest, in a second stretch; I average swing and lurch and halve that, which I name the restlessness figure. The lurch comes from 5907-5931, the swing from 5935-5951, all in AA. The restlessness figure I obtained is 0.010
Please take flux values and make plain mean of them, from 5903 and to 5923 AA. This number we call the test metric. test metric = 0.66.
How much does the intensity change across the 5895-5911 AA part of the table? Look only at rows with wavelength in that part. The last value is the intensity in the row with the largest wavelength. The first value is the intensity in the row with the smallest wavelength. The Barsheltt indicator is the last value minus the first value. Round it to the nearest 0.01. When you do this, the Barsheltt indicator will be 0.10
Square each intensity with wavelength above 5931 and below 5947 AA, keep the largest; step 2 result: 0.460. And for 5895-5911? 0.442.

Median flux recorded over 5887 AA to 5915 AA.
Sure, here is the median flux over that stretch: 0.63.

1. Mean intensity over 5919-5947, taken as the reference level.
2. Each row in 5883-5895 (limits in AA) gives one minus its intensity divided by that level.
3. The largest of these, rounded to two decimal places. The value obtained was 0.19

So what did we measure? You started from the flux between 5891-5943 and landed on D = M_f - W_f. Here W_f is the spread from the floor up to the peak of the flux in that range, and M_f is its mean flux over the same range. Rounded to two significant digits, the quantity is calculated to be 0.50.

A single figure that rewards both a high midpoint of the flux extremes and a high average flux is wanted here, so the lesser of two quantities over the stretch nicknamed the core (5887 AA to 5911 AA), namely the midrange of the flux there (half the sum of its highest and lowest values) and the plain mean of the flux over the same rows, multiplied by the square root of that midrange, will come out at 0.460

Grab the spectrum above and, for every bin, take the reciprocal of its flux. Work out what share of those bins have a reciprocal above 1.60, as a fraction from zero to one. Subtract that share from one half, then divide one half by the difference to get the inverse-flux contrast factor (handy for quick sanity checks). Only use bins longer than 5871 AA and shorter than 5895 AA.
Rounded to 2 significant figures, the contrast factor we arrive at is -3.0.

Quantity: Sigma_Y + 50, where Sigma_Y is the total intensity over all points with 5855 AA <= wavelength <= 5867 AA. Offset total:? 51.9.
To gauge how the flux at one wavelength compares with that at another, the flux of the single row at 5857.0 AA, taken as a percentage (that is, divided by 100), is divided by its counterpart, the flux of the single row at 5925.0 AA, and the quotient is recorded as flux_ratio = 0.0096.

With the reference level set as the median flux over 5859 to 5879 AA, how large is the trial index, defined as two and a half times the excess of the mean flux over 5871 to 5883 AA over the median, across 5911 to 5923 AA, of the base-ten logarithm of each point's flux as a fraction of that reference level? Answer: 1.65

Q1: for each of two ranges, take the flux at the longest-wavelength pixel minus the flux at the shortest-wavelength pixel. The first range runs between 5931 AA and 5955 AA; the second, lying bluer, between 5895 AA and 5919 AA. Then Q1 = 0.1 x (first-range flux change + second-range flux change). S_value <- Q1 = 0.0078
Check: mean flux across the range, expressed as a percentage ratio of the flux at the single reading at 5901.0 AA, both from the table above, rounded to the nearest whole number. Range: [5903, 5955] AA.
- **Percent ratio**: 104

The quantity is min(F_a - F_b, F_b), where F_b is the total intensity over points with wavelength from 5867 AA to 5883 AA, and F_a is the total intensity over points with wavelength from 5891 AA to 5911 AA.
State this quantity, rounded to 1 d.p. 0.4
